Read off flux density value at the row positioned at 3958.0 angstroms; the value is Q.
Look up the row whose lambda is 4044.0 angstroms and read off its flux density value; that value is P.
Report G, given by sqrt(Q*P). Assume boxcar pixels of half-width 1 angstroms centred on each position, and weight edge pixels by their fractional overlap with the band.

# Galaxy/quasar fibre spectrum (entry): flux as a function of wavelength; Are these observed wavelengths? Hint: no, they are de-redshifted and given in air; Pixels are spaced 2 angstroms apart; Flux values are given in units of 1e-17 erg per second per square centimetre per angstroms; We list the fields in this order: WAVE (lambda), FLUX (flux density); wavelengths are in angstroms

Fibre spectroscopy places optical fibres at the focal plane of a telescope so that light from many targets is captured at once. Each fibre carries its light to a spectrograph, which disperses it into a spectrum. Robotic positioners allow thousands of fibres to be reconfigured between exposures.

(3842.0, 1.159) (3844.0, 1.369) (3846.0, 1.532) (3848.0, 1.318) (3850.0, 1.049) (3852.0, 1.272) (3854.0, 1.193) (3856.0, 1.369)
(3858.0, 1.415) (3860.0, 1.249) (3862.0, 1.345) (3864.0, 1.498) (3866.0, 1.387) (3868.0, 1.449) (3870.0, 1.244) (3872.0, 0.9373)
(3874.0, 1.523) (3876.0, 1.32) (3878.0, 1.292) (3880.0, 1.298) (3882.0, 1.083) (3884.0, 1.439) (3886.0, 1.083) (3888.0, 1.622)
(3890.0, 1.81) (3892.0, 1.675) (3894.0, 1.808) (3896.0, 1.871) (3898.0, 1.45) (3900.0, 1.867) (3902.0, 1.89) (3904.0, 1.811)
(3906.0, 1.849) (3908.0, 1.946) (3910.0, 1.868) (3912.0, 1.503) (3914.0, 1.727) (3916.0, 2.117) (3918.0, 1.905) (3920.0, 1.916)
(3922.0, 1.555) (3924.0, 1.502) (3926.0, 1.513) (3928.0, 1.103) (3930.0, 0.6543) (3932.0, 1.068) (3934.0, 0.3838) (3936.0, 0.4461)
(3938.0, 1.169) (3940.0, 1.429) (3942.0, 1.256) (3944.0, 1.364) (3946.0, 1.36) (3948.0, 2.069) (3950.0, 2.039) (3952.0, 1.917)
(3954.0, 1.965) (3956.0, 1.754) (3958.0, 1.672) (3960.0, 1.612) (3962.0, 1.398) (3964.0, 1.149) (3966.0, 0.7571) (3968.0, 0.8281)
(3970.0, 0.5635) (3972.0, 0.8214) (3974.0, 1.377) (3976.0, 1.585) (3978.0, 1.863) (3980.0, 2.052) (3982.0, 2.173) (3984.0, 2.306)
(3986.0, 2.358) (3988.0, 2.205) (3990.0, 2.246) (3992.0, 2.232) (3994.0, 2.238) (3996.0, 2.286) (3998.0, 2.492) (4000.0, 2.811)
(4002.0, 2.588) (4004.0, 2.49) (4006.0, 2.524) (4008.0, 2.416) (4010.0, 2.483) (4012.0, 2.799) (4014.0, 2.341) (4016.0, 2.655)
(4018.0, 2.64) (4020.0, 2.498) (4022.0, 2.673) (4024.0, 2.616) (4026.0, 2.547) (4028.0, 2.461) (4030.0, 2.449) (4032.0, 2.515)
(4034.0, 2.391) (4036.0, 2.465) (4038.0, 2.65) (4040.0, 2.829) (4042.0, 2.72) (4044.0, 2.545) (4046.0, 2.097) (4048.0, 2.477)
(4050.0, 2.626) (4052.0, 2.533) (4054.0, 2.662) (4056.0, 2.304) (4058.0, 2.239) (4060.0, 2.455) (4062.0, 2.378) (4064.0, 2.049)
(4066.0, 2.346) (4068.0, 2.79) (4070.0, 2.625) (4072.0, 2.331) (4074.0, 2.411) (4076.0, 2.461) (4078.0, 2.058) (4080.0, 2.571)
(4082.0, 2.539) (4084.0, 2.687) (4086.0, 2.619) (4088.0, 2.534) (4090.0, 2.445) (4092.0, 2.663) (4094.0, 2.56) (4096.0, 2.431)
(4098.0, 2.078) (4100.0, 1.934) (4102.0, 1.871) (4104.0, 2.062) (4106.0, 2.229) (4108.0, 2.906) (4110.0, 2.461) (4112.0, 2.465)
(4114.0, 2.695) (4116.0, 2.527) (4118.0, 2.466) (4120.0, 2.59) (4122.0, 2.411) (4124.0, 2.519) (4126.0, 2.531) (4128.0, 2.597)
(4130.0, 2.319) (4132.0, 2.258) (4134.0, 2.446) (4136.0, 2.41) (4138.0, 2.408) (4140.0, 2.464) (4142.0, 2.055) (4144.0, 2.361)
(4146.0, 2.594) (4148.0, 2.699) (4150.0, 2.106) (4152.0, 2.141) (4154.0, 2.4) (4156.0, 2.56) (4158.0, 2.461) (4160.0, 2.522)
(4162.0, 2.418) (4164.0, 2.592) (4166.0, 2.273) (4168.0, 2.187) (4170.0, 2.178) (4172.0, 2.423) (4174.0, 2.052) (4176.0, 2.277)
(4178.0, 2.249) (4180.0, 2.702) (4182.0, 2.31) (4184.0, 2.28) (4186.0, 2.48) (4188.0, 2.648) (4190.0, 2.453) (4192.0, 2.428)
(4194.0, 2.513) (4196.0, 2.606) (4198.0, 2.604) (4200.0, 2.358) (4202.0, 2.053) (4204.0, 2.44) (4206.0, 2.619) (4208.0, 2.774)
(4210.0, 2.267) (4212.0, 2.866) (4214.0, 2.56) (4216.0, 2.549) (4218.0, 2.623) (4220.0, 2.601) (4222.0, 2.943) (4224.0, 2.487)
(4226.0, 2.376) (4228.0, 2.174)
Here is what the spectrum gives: 2.1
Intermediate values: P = 2.545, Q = 1.672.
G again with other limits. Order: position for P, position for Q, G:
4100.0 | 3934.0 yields 0.9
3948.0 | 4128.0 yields 2.3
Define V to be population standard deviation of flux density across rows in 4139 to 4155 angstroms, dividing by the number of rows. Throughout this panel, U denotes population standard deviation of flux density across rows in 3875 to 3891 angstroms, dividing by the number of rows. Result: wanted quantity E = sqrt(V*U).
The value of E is 0.227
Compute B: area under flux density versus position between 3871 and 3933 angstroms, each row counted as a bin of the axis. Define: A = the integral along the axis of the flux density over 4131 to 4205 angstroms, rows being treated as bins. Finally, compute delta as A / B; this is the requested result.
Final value 1.8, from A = 177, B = 96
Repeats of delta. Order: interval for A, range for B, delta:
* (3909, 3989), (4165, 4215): 1.0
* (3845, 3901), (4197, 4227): 1.0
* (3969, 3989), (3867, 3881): 1.9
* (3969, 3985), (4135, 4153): 0.6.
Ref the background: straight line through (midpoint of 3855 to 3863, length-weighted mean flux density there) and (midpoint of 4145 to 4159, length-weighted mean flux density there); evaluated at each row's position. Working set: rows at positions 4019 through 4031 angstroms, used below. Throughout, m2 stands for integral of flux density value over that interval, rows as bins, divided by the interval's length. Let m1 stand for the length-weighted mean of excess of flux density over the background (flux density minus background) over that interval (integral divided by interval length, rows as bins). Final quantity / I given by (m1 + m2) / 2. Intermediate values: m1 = 0.59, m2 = 2.54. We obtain 1.6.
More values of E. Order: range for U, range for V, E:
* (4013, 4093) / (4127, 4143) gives 0.165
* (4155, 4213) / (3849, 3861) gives 0.154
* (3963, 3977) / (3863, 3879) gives 0.245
